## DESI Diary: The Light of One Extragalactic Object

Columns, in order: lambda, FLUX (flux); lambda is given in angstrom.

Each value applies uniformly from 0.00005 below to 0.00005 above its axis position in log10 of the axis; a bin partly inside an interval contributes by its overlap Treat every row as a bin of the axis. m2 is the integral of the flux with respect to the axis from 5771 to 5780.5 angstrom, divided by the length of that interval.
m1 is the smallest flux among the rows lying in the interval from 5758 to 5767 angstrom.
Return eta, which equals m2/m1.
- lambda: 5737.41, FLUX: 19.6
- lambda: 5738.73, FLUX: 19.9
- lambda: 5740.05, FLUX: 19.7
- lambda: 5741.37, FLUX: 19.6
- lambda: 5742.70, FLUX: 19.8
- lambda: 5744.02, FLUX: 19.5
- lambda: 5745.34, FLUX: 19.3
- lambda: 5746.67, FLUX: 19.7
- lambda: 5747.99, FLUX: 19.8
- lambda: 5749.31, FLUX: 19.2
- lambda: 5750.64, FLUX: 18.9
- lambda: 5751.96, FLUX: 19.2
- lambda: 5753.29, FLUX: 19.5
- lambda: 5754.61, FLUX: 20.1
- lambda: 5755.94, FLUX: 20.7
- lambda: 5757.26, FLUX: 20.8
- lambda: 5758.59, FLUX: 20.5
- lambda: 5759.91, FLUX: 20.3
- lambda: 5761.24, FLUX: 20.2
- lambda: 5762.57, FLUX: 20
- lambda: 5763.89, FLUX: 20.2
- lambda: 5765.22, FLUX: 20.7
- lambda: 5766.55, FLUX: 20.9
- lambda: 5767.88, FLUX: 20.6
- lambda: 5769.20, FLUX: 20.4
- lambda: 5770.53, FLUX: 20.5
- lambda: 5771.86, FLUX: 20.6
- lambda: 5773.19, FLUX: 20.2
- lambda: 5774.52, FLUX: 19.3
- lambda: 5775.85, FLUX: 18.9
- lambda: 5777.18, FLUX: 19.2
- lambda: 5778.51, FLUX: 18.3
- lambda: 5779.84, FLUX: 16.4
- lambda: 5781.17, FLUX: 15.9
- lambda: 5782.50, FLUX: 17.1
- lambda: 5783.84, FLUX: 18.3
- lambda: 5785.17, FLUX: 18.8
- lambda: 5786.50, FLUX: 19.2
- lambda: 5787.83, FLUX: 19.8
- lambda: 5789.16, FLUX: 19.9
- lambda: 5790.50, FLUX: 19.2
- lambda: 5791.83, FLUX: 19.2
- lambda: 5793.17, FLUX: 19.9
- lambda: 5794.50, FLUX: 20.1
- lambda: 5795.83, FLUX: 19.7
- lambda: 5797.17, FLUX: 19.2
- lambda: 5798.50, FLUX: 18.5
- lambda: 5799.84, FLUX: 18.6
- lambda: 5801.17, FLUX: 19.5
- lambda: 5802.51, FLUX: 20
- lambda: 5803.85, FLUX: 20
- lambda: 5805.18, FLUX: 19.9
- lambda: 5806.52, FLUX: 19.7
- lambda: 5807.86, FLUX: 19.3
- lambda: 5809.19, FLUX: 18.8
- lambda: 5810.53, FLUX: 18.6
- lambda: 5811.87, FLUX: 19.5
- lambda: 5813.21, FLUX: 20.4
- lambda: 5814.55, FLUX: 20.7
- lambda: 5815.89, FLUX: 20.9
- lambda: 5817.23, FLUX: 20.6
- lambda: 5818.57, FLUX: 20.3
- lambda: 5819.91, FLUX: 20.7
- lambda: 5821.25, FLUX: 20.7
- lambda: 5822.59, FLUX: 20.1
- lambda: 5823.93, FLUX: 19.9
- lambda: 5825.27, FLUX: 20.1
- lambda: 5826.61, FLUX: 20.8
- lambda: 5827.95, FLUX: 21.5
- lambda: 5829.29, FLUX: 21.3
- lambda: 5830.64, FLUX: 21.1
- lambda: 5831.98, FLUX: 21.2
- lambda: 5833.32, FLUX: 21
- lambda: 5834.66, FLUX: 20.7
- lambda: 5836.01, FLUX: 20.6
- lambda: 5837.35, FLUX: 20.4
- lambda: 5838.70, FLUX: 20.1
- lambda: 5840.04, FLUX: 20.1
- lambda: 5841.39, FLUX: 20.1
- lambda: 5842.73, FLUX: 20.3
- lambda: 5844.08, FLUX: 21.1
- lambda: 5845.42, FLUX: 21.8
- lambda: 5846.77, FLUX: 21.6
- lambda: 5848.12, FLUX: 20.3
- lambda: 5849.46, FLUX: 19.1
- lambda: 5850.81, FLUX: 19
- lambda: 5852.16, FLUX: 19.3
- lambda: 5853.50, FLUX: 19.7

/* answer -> 0.95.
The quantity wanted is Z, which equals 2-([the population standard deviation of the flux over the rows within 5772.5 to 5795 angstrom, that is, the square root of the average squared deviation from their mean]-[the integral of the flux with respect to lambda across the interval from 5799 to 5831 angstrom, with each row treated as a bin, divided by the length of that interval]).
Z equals 20.88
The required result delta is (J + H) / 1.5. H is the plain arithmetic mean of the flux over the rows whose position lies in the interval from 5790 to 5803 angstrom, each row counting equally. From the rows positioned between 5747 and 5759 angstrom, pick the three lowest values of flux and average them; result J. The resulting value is 25.7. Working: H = 19.4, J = 19.1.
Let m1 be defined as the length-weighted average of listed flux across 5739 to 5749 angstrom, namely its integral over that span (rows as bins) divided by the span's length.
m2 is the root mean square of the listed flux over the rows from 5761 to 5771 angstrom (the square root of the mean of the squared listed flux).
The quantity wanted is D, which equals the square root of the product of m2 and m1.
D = 20.0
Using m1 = 19.63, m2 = 20.4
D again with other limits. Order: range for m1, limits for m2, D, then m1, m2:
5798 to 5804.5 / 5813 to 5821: 19.9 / 19.32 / 20.6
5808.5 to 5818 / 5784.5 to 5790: 19.7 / 19.93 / 19.4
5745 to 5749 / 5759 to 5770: 20.0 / 19.59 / 20.4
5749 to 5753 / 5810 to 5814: 19.3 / 19.09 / 19.5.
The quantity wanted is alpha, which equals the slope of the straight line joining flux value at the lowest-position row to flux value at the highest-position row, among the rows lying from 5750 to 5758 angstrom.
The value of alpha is 0.29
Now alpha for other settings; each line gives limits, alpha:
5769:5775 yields -0.21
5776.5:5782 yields -0.83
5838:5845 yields 0.19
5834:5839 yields -0.15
